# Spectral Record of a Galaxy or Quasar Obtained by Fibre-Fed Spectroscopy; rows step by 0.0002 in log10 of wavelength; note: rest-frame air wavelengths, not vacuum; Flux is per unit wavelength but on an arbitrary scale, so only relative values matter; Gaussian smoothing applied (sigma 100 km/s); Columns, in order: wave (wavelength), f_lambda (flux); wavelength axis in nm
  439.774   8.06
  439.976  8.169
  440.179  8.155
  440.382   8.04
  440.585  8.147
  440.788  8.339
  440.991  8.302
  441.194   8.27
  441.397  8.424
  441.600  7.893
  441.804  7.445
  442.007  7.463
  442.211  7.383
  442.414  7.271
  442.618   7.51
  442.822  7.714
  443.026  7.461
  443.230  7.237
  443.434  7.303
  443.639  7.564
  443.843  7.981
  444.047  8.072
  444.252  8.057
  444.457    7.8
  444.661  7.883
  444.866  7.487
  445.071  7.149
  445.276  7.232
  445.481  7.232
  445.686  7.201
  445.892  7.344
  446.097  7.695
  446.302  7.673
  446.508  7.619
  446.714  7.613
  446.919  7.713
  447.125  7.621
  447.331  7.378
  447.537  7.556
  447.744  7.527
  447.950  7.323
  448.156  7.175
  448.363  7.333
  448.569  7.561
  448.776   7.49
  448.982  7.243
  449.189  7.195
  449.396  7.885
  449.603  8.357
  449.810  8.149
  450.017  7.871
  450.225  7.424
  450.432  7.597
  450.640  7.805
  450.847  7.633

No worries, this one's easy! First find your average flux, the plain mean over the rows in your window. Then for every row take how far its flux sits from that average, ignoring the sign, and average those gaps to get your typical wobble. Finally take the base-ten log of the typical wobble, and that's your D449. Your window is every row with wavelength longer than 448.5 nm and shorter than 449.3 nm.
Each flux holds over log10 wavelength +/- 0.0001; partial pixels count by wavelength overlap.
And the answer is -0.81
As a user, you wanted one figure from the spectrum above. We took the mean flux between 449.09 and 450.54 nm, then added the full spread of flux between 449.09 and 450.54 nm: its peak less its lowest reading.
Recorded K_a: 8.9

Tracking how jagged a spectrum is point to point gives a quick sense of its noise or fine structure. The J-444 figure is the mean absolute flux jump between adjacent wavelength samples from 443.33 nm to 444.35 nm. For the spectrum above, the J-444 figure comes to 0.20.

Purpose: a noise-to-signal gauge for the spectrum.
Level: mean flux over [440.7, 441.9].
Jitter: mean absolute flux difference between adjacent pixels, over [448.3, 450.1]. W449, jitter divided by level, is 0.035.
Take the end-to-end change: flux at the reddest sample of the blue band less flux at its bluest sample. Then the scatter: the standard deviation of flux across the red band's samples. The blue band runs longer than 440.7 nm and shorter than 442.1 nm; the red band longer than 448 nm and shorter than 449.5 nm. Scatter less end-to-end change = 1.1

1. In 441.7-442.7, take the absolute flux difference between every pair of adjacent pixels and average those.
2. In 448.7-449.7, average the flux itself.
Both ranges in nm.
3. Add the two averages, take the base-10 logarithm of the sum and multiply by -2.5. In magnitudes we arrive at -2.22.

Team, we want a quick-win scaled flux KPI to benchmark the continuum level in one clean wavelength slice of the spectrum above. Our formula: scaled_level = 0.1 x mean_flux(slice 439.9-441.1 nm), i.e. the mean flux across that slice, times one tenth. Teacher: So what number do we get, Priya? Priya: 0.819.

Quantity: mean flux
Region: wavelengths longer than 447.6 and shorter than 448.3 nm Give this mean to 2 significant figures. 7.3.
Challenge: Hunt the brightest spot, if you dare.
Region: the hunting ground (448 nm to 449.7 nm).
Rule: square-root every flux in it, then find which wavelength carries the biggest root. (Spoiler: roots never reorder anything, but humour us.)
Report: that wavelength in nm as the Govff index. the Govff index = 449.603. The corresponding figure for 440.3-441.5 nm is 441.397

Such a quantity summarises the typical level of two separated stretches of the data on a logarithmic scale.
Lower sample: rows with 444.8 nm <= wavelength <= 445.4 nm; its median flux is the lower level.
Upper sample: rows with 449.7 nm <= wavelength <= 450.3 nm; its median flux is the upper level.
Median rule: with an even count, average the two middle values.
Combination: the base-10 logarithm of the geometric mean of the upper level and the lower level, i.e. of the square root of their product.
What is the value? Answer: 0.878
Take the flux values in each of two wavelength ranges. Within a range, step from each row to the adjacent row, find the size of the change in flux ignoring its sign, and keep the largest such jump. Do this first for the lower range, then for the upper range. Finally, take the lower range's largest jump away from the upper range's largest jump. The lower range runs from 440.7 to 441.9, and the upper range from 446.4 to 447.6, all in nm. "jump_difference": -0.29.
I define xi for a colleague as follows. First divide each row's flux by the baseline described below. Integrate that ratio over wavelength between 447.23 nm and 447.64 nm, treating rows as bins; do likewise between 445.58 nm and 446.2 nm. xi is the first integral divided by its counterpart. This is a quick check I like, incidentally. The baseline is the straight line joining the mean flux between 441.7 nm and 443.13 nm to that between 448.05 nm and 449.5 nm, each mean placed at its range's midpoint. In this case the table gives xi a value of 0.67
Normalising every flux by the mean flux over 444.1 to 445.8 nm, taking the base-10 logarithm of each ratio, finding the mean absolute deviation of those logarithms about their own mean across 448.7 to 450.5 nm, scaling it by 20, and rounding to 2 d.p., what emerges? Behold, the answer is 0.37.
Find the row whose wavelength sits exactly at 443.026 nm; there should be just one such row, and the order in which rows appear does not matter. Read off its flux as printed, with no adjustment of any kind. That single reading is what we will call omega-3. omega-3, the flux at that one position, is 7.461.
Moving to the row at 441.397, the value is 8.424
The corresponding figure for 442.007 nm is 7.463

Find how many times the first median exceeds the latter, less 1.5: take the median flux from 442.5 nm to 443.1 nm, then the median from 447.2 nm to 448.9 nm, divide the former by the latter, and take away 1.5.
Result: -0.49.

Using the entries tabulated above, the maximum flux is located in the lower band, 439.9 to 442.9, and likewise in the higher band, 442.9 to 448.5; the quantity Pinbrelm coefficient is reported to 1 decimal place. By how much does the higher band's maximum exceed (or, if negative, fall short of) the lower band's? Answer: -0.4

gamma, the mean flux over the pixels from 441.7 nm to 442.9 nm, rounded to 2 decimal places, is 7.46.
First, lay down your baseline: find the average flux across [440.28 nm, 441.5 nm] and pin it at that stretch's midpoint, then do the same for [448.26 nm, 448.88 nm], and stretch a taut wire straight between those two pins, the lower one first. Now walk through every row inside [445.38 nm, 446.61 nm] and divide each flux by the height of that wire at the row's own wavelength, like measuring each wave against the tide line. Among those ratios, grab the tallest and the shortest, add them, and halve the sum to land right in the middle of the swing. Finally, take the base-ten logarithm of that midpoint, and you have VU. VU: -0.017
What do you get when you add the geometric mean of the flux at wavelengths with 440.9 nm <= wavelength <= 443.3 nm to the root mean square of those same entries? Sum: 15.40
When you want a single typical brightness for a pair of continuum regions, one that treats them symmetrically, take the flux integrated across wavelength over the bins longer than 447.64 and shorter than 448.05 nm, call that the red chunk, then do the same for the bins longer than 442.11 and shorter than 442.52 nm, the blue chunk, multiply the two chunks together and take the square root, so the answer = 3.02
